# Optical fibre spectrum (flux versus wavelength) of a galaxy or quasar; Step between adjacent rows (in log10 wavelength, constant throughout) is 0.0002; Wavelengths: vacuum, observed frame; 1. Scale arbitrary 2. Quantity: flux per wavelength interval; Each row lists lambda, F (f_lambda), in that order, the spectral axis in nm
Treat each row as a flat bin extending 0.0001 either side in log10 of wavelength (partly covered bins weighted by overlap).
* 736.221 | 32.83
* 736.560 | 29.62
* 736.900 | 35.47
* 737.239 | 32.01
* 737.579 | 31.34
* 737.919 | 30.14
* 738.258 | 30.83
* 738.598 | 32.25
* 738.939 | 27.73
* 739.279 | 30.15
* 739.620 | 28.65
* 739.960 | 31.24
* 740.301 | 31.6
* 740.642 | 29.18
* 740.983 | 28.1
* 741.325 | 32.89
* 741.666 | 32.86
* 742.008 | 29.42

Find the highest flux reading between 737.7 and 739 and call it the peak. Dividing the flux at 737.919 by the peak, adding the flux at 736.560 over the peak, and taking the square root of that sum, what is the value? 1.361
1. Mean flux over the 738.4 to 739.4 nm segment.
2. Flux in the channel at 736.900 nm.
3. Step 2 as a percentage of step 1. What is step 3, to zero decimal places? 118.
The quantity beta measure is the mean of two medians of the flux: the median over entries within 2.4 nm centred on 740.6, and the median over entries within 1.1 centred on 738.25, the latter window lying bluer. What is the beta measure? 31.0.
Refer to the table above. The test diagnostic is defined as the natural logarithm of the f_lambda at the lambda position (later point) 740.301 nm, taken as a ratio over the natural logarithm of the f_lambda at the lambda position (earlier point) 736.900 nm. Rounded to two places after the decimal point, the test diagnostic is 0.97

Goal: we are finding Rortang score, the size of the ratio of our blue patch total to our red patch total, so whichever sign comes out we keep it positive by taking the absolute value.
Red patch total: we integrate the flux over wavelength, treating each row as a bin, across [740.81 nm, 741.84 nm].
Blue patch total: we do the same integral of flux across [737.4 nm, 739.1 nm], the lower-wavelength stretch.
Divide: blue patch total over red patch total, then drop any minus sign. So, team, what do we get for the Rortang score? 1.6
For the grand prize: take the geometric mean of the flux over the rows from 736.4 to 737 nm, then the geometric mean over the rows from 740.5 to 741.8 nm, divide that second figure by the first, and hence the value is 0.95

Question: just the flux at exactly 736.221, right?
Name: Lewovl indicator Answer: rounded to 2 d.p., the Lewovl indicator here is 32.83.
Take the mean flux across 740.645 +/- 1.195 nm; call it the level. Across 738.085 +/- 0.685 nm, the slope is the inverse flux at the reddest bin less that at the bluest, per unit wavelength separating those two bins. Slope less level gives -30.6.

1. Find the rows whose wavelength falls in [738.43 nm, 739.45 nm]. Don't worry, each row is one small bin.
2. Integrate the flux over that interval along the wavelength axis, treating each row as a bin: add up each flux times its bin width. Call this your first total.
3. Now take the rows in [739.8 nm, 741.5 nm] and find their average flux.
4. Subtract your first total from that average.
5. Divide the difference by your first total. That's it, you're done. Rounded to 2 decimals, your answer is 0.00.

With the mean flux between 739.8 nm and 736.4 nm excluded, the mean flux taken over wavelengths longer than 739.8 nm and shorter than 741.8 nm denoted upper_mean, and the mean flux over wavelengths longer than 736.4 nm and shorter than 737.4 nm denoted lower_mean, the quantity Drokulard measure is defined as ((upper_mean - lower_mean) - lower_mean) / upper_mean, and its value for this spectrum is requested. -1.09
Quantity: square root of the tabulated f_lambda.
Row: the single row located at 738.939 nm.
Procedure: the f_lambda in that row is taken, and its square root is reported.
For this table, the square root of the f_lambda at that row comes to 5.27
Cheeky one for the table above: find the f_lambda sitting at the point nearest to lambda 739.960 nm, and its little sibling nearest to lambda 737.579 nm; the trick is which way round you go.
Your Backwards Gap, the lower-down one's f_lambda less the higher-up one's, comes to 0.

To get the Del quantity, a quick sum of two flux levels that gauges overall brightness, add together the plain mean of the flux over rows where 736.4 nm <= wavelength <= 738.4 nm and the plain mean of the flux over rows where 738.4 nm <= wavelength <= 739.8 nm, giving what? 61.3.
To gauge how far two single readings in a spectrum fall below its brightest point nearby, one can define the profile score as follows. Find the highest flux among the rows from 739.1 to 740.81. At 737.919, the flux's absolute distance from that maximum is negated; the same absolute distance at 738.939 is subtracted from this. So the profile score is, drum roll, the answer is -5.3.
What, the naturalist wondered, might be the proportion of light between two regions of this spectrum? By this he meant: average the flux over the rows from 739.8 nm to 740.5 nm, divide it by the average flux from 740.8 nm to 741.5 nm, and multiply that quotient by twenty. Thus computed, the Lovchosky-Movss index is 20.6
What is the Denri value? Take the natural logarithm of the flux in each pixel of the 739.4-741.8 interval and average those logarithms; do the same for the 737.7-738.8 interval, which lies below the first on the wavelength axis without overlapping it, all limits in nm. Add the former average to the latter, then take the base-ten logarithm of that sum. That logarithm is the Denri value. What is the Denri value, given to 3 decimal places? 0.836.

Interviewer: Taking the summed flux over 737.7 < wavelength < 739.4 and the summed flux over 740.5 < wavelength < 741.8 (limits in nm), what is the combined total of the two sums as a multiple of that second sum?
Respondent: 2.23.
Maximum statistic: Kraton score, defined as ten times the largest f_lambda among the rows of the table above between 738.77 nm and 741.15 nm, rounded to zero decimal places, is 316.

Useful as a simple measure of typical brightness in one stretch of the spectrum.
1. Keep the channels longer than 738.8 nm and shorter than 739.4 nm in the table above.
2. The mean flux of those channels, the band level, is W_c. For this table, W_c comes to 28.9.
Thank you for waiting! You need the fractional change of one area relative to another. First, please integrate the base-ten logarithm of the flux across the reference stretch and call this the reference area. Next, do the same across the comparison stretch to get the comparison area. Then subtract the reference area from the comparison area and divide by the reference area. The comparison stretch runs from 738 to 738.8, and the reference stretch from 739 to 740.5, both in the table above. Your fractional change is -0.5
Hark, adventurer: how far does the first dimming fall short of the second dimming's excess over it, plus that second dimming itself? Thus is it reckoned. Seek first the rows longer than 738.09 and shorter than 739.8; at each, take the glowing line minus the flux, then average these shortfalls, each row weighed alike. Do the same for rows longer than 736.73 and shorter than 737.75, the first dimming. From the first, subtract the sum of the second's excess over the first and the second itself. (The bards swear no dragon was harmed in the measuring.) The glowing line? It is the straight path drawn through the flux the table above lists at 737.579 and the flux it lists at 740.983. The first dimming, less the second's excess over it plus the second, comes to -2.8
